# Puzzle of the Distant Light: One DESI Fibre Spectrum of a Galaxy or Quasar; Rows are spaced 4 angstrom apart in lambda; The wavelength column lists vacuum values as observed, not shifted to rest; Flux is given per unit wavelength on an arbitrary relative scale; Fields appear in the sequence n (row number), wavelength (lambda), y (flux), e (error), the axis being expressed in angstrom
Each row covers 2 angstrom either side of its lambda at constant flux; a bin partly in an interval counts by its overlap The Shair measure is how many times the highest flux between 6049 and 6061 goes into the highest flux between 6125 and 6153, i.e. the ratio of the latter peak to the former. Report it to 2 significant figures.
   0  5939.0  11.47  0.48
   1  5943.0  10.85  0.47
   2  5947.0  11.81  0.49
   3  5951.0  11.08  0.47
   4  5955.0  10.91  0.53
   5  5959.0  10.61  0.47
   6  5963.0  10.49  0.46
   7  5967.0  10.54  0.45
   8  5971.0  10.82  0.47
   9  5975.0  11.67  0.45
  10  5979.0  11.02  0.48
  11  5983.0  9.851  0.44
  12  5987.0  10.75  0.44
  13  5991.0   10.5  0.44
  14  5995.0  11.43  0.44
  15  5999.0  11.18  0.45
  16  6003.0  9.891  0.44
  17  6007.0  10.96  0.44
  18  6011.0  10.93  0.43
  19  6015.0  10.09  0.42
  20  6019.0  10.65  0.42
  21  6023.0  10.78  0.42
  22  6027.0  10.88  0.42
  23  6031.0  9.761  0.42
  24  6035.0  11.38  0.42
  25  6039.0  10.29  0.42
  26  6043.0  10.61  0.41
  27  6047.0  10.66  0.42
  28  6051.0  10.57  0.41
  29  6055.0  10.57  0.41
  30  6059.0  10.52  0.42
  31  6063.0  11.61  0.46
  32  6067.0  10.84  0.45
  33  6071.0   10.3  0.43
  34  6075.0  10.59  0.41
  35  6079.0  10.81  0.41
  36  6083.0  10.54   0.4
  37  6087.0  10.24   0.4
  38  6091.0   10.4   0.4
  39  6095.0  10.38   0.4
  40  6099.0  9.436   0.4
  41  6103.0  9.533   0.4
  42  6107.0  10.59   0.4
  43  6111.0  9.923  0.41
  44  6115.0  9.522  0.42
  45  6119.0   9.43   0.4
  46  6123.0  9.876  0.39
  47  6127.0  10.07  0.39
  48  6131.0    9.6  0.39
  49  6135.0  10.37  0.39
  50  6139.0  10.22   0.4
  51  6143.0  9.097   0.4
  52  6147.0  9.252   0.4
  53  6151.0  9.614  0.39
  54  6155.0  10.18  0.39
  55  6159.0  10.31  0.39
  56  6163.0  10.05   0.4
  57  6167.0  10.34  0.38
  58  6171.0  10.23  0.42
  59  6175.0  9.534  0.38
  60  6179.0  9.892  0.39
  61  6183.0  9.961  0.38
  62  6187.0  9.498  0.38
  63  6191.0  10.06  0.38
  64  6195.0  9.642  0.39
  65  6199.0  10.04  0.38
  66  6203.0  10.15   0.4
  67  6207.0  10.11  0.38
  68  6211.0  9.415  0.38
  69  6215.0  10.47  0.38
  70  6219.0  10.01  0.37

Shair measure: 0.98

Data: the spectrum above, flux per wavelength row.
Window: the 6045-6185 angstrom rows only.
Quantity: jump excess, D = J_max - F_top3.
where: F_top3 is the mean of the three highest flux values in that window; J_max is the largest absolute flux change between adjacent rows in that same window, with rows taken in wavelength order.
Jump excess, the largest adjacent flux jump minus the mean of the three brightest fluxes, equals -10.0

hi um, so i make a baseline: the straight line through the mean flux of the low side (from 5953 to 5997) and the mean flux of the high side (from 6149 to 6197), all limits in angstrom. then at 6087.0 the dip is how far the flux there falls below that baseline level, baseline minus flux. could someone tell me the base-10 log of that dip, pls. -1.2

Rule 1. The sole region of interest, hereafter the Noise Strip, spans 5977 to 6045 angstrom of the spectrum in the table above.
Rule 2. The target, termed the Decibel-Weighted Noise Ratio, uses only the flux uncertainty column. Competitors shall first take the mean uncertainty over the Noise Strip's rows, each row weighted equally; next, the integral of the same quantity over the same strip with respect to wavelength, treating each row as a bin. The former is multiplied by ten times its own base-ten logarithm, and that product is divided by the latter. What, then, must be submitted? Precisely -0.0536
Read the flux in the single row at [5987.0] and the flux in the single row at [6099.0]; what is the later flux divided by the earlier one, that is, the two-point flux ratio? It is 0.88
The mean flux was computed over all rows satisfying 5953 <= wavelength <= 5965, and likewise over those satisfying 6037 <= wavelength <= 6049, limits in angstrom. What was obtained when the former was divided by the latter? 1.01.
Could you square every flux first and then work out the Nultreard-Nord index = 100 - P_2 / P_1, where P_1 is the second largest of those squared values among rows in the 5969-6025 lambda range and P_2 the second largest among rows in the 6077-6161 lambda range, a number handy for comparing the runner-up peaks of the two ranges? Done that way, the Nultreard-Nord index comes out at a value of 99.14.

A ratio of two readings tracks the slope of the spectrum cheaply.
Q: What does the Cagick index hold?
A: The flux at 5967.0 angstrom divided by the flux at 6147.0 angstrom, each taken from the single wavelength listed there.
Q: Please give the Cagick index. 1.14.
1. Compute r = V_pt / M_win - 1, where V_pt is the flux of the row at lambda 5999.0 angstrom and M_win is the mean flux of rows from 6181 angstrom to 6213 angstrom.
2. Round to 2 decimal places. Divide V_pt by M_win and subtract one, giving 0.13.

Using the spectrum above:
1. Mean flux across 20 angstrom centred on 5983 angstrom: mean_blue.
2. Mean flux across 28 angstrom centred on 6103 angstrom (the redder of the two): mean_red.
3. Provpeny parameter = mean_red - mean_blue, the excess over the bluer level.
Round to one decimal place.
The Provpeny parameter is -0.8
